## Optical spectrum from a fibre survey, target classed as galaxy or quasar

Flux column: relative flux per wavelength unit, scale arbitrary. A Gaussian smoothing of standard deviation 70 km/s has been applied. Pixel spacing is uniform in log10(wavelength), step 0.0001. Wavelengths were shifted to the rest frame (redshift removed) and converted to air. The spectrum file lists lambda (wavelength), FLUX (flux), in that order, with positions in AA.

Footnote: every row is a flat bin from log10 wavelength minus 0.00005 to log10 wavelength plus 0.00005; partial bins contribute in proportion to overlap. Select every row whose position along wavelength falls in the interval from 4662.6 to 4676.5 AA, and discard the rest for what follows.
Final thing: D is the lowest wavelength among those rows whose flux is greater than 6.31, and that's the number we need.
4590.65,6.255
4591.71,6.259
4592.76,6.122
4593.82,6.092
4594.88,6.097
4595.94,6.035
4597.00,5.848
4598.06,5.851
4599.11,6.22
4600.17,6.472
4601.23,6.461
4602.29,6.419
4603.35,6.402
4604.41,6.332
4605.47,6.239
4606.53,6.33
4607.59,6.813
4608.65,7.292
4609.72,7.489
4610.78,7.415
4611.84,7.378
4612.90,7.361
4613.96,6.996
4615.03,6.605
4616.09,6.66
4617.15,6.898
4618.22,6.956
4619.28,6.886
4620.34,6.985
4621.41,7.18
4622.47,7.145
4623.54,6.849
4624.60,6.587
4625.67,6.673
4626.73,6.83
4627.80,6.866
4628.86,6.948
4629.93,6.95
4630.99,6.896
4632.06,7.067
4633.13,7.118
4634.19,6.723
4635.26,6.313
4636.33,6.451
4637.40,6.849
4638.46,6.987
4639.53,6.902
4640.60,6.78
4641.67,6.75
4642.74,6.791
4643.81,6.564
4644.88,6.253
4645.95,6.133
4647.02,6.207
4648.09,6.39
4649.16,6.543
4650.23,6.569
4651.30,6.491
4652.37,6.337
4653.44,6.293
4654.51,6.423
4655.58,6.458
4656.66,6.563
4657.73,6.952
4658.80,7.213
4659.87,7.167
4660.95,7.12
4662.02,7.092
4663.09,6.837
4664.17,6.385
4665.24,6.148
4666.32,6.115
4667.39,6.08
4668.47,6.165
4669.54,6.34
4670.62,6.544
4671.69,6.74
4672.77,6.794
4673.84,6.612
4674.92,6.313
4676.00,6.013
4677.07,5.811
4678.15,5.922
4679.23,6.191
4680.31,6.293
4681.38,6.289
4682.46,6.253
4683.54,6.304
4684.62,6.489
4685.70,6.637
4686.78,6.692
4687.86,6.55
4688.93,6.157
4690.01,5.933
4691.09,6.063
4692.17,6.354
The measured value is 4663.09 AA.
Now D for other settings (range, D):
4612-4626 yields 4612.90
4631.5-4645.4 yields 4632.06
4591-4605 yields 4600.17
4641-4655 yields 4641.67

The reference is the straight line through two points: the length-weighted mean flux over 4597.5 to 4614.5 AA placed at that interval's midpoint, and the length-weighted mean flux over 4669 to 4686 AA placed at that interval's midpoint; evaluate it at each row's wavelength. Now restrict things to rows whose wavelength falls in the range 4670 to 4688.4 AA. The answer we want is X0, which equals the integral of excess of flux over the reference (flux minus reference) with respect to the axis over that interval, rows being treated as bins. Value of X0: 1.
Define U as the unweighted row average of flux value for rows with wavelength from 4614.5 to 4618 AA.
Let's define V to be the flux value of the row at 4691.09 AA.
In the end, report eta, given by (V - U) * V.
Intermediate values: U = 6.7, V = 6.063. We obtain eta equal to -4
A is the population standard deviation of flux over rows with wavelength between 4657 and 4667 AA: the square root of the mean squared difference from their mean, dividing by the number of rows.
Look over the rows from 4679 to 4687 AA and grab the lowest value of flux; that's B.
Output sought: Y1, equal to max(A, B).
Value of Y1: 6.2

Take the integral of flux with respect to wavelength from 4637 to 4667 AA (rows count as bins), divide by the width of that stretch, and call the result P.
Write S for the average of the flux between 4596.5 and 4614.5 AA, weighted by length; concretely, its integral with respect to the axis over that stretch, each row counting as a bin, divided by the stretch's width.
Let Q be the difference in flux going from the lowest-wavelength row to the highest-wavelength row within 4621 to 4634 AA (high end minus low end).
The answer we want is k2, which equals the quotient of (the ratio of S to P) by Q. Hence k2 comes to -16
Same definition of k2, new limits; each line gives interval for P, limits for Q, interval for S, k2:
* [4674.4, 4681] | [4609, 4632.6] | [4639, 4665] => -3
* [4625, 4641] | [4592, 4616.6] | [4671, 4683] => 2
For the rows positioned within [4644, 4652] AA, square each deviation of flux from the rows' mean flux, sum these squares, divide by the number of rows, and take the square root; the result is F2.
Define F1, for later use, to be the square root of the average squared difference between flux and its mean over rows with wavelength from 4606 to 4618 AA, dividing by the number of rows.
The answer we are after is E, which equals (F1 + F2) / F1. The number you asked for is 1.4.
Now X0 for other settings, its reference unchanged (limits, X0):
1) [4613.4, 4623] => 3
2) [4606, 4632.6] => 8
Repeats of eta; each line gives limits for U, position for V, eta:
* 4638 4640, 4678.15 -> -6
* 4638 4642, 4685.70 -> -1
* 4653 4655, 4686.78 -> 2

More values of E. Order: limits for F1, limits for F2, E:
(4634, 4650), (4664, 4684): 2.0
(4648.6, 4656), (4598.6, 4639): 4.6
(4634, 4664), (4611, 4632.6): 1.7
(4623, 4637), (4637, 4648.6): 2.3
